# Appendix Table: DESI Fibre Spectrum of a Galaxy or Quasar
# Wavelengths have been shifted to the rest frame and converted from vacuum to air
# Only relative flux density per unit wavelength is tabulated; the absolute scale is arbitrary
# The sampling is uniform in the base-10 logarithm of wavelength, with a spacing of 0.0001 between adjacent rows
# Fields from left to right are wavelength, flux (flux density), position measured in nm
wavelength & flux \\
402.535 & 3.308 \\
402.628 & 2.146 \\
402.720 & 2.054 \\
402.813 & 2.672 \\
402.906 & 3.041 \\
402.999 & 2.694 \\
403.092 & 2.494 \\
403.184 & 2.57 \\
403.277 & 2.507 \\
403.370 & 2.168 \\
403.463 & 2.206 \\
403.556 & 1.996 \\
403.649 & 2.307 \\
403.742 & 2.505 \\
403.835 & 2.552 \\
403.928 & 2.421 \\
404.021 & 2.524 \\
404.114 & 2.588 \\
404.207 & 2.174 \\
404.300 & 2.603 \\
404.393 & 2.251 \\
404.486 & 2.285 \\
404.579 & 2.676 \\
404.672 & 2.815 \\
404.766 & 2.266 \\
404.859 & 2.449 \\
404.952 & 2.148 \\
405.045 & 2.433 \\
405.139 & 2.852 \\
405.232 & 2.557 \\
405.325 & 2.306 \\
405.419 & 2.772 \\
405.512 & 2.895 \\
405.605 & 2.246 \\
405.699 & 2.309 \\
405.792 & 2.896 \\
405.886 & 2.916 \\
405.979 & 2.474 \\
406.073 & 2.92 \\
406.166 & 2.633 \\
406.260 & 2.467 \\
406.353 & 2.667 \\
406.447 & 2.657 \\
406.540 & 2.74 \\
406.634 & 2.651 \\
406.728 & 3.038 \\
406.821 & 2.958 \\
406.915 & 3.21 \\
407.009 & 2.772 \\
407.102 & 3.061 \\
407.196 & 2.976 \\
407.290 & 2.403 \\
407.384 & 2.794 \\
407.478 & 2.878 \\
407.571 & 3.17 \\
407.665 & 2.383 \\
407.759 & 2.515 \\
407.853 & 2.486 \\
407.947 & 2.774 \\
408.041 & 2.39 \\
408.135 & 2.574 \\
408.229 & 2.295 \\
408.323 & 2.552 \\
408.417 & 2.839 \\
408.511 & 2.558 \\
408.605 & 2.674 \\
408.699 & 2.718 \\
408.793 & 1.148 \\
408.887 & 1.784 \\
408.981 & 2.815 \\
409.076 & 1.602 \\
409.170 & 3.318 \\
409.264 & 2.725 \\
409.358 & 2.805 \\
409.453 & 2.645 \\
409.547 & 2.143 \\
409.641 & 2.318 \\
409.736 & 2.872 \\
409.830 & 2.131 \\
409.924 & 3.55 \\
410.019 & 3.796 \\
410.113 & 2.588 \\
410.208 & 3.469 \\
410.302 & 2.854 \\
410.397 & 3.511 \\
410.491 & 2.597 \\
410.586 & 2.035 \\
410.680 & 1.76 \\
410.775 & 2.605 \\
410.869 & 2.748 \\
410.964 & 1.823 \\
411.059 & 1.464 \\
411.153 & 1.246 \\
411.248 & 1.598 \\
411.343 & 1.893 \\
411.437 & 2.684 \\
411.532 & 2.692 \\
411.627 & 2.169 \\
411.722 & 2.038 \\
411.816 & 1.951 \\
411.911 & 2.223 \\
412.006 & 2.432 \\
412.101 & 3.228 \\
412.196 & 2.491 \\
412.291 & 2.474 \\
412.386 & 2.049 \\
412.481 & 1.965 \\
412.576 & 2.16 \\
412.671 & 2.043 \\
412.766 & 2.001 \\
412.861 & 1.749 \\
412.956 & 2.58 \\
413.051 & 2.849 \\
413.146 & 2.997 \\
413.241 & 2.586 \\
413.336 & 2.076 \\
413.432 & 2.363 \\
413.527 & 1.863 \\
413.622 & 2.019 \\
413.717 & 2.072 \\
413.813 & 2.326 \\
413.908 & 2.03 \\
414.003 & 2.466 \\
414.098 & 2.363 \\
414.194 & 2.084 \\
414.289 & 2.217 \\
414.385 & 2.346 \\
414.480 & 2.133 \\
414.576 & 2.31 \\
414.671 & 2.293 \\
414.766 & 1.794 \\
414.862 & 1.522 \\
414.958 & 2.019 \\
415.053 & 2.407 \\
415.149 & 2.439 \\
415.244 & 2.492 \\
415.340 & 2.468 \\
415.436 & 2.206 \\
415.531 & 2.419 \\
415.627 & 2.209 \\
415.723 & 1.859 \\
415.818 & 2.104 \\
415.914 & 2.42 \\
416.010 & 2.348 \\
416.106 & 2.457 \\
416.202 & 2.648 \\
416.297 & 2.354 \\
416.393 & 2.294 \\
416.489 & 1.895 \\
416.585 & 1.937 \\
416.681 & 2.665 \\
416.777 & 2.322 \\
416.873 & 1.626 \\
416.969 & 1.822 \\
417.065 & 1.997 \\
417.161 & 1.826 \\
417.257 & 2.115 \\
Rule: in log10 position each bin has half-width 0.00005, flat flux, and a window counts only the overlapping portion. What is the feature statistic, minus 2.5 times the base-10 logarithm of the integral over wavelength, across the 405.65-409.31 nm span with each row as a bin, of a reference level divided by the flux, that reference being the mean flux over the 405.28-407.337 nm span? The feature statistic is -1.5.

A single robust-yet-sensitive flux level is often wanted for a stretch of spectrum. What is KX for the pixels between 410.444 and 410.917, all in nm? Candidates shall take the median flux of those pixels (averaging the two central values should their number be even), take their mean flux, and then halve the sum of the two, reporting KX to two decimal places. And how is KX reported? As 2.47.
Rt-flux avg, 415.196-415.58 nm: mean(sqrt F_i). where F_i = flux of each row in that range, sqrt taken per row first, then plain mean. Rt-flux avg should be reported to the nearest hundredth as 1.55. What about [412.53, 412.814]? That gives 1.44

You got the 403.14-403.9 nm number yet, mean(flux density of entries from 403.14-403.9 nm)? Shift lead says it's 2.35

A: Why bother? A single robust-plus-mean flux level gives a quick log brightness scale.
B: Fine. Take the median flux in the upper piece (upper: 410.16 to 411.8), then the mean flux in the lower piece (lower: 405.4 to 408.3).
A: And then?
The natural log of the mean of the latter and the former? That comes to 0.89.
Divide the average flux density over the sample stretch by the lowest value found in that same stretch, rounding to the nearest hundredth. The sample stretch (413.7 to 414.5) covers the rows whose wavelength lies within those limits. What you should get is 1.10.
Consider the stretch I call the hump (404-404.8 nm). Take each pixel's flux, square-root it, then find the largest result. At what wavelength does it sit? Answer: 404.672 nm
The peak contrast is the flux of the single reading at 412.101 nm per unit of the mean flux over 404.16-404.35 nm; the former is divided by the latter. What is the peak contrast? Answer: 1.35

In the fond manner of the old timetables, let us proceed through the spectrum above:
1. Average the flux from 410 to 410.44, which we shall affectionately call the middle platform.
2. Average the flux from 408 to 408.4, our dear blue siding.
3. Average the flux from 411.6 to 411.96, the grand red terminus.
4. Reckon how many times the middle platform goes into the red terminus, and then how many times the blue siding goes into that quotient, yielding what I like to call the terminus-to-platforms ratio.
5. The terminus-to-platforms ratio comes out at 0.26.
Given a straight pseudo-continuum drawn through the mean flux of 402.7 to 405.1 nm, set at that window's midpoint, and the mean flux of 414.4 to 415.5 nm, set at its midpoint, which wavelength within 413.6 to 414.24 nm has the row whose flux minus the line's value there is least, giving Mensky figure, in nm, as 413.622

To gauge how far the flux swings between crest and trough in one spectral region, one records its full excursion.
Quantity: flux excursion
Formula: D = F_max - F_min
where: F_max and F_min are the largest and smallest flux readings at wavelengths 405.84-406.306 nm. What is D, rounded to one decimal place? 0.5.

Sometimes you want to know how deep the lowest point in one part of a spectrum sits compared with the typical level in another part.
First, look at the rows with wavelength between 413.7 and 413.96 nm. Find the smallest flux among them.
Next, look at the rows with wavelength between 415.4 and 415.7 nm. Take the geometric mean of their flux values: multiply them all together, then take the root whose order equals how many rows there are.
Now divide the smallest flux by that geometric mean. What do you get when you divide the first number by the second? 0.89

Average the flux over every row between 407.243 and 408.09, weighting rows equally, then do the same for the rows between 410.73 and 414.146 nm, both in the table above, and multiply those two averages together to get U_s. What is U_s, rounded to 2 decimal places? 5.90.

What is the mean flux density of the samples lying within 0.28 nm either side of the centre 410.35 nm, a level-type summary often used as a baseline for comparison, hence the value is 2.8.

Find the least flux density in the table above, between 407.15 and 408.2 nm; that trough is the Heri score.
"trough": 2.383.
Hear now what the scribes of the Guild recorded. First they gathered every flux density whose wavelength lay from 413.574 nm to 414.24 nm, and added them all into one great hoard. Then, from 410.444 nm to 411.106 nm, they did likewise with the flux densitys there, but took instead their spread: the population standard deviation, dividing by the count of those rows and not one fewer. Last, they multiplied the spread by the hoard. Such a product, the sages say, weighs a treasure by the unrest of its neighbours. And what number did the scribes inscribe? 7.1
